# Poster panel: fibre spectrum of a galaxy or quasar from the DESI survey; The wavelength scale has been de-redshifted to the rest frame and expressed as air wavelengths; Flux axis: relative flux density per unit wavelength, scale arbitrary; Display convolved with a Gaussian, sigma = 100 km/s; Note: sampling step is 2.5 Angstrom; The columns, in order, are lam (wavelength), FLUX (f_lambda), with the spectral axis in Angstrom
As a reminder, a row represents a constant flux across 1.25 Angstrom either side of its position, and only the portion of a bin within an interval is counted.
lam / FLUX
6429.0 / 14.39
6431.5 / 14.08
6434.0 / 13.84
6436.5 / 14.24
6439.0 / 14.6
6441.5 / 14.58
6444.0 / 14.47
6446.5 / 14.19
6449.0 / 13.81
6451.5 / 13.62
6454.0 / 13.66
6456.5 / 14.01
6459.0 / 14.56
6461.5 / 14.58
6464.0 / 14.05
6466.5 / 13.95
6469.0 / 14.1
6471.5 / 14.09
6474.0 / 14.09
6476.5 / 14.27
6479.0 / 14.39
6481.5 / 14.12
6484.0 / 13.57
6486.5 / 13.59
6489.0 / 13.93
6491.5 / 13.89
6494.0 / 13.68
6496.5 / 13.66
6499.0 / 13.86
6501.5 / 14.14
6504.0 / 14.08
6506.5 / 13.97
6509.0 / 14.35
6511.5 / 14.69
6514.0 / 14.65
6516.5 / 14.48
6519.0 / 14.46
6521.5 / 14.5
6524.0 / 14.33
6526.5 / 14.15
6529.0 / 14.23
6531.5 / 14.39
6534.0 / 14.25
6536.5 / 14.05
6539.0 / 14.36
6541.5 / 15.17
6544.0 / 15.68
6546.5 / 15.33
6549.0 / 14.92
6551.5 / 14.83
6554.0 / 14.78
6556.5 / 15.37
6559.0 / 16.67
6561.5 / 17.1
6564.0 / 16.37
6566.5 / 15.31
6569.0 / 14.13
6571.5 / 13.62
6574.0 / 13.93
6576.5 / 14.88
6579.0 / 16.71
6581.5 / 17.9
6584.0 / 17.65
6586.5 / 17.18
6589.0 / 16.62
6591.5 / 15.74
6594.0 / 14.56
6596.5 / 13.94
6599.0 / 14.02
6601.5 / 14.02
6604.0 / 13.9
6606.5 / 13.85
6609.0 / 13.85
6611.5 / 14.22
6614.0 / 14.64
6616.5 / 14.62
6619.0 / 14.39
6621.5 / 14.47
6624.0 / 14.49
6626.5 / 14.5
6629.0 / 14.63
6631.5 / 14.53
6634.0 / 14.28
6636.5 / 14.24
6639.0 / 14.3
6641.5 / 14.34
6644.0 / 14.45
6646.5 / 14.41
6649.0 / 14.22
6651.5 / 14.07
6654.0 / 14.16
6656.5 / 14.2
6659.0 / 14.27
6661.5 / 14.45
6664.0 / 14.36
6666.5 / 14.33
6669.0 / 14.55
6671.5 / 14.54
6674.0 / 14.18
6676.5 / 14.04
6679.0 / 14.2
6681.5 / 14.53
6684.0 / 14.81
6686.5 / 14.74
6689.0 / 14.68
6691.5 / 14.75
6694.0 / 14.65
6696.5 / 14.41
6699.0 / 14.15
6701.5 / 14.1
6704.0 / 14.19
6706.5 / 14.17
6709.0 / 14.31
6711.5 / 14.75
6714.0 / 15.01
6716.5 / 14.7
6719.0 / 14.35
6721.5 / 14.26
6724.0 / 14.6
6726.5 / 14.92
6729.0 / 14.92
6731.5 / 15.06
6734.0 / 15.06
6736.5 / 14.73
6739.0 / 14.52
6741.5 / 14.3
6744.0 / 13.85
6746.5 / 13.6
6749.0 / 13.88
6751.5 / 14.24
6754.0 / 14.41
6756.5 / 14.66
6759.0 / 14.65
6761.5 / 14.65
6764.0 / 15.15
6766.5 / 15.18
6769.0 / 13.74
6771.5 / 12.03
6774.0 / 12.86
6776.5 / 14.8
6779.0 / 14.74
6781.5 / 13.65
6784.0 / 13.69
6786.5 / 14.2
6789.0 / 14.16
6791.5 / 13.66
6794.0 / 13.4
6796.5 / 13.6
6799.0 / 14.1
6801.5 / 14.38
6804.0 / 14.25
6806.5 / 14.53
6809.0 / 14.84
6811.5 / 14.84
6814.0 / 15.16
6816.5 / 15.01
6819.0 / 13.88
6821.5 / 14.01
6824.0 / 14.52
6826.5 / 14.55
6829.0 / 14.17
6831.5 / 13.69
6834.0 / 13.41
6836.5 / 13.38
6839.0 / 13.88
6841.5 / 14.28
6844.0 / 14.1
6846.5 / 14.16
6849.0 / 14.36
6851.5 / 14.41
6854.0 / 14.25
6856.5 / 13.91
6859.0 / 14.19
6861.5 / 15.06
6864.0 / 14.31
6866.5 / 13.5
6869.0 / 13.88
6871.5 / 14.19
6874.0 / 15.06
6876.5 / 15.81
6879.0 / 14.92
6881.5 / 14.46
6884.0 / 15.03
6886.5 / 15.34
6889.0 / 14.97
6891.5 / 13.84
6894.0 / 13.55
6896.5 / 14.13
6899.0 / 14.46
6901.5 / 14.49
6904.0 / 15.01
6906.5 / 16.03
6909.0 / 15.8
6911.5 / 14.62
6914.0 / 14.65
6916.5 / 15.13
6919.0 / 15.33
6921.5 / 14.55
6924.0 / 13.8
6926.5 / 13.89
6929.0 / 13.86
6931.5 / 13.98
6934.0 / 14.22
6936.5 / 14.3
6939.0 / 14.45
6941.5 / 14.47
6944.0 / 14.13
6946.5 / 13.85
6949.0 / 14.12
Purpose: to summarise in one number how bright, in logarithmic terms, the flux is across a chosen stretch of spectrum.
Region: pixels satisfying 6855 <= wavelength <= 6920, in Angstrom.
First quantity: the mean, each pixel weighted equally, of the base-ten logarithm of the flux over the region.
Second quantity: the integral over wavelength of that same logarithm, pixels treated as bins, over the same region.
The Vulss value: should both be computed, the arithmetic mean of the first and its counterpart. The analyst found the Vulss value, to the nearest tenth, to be 38.5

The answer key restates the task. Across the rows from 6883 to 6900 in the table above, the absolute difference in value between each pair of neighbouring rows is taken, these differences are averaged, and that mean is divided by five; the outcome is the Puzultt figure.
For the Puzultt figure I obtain 0.10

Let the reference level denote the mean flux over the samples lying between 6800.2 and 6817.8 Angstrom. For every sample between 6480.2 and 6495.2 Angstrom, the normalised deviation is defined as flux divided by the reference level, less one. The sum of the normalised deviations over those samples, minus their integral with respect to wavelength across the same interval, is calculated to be 0.56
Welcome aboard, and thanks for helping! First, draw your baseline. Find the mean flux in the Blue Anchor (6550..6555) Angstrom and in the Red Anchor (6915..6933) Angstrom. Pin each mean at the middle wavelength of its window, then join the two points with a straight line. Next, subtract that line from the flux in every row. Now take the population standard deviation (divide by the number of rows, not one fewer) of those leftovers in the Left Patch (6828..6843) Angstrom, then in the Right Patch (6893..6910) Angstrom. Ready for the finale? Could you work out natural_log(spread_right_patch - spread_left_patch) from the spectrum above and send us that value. -0.7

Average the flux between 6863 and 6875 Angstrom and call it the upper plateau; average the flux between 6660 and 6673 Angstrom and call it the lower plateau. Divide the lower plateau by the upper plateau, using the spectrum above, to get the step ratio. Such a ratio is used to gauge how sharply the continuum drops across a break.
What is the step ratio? 1.02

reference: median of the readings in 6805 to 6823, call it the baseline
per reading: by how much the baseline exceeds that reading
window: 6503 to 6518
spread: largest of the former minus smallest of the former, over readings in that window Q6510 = 0.72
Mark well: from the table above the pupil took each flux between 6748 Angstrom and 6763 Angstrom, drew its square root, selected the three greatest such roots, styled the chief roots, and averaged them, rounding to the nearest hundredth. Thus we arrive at 3.83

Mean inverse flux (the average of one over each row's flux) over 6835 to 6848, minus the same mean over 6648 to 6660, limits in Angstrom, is 0.0012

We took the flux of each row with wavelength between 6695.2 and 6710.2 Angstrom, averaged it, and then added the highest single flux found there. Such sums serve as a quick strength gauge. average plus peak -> 28.63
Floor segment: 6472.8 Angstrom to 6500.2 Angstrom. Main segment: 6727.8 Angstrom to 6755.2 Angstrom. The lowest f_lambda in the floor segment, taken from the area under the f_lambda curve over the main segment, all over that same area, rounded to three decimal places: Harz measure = 0.966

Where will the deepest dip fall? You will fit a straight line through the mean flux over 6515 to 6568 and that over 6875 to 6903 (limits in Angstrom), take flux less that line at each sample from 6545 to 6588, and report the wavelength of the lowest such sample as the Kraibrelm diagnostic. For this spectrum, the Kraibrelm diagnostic 6571.5 Angstrom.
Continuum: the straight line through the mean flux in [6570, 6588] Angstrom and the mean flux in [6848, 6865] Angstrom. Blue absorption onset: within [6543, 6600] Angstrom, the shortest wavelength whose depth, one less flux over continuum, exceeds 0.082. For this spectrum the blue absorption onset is 6554.0 Angstrom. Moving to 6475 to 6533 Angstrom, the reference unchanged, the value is 6476.5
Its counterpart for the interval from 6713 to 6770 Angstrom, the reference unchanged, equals 6746.5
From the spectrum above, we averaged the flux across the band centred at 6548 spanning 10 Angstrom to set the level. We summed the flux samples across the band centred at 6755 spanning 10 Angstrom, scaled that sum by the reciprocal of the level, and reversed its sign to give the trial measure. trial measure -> -3.82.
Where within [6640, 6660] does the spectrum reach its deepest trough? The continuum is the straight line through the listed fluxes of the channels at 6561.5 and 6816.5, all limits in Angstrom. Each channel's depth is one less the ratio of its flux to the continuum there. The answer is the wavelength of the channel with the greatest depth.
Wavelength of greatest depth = 6651.5 Angstrom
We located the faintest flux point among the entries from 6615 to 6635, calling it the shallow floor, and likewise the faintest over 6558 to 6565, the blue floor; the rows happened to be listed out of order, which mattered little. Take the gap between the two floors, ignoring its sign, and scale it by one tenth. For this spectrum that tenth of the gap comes 0.209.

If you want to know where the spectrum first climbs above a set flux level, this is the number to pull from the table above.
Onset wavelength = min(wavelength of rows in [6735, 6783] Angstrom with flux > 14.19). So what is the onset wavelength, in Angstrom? 6736.5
